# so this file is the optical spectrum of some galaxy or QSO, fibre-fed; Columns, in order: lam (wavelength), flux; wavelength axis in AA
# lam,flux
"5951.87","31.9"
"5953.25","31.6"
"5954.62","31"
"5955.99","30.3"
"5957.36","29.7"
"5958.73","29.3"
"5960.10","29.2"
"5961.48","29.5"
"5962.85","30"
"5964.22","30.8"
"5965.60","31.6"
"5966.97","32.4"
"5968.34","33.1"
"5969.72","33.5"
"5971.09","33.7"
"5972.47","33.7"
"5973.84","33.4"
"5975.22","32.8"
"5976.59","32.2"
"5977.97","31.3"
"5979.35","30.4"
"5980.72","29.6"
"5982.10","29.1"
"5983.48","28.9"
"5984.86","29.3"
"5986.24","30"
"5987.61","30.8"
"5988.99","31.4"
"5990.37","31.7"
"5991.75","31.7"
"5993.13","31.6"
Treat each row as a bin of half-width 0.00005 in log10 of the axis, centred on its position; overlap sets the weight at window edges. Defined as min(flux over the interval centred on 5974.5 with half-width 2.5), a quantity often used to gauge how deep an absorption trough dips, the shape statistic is 32.2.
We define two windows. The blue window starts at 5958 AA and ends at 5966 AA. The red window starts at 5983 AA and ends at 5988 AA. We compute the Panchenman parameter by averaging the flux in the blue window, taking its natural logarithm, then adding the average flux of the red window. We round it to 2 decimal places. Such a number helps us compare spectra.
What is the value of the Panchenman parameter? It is 33.15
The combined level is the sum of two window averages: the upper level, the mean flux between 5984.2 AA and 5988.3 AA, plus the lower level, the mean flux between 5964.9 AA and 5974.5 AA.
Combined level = 63.1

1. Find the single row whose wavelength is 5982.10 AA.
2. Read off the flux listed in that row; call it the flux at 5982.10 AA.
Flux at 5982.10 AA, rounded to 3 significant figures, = 29.1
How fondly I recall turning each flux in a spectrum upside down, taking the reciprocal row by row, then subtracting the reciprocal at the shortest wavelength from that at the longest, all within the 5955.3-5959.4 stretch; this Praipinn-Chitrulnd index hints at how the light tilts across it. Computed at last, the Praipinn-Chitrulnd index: 0.0011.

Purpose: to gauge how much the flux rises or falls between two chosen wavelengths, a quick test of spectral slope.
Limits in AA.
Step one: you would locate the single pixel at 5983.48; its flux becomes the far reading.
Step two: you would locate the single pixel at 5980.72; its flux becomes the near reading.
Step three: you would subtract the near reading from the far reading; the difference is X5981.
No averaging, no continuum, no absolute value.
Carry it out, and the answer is -0.7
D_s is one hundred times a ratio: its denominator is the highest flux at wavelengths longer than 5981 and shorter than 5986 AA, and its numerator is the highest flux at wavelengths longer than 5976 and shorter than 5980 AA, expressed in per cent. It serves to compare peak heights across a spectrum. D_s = 110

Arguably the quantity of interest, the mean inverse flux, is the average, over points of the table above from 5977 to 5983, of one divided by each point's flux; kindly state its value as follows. 0.0332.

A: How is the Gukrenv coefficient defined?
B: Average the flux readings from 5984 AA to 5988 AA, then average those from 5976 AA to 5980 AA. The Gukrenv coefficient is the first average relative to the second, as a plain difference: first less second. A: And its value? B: -1.3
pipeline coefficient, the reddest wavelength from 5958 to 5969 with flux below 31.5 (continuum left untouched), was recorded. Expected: 5964.22 AA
